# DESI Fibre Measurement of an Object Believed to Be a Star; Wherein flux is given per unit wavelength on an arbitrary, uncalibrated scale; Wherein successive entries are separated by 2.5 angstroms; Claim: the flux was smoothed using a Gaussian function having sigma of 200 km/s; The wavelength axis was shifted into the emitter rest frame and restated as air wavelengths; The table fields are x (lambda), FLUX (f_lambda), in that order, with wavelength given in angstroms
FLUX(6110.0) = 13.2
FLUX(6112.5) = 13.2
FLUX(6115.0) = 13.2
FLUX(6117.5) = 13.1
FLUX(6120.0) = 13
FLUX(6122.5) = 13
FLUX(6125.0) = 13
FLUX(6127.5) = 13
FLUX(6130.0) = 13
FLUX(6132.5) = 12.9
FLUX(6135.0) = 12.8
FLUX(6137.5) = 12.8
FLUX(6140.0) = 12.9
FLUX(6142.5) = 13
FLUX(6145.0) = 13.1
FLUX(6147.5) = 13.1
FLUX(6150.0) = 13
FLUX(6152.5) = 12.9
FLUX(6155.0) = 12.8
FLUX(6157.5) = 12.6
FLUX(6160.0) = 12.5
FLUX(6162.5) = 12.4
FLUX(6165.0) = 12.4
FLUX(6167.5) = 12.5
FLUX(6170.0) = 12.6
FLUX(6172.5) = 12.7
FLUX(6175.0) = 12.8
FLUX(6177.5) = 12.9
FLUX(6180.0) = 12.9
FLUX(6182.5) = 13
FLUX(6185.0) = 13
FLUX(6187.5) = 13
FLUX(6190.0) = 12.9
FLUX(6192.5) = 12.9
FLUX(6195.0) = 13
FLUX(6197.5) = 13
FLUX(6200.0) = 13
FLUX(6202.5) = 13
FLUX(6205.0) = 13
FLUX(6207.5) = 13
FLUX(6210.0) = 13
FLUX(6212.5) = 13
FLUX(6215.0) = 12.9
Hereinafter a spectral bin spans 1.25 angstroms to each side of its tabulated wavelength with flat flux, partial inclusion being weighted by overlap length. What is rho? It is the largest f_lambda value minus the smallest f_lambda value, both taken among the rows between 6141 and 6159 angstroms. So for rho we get 0.500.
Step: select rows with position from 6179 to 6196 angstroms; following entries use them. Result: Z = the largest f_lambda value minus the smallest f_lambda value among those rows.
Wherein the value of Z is 0.1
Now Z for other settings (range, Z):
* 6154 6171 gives 0.4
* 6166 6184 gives 0.5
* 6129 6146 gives 0.3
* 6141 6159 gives 0.5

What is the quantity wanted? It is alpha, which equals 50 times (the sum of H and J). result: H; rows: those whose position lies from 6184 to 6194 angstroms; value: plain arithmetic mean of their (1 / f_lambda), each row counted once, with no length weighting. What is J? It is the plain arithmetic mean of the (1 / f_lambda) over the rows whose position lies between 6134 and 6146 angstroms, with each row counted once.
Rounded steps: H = 0.0772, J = 0.0774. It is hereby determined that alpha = 7.73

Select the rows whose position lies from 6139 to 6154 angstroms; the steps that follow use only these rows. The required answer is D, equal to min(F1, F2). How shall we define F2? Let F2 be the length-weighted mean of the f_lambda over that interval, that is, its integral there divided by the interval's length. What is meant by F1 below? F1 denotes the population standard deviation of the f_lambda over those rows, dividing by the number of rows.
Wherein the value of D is 0.08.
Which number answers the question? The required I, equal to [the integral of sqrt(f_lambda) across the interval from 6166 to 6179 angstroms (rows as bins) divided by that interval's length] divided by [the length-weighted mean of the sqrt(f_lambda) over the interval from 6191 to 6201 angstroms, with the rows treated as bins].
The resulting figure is 0.99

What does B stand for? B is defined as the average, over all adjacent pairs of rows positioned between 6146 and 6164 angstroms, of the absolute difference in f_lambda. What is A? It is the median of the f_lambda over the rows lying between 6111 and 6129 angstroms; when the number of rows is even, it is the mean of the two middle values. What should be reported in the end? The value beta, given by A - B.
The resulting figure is 12.88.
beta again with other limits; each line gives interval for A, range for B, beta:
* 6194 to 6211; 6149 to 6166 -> 12.90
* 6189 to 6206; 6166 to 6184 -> 12.92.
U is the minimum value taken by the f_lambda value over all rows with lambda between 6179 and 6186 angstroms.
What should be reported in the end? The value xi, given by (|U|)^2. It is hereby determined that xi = 166.4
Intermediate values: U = 12.9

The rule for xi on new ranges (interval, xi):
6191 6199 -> 166.4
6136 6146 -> 163.8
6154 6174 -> 153.8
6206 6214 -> 169.0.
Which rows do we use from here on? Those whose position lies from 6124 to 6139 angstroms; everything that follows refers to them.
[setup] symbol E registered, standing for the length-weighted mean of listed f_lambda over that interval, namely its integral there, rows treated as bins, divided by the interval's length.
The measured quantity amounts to 12.9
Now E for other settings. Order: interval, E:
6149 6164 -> 12.7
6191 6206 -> 13.0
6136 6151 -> 13.0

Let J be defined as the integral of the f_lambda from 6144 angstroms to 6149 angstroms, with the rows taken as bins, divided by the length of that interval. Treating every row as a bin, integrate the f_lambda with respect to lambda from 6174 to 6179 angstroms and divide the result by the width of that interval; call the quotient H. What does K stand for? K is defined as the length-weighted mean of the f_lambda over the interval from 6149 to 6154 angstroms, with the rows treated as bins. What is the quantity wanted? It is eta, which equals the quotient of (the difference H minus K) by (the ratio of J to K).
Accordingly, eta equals -0.1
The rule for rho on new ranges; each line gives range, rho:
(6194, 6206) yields 0.000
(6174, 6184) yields 0.200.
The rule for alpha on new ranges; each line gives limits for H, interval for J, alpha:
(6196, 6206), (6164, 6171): 7.85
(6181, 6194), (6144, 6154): 7.70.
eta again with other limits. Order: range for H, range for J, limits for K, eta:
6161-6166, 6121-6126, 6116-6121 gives -0.7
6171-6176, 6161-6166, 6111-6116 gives -0.5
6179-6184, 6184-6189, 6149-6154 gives 0.0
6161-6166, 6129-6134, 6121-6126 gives -0.6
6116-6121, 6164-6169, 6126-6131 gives 0.1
